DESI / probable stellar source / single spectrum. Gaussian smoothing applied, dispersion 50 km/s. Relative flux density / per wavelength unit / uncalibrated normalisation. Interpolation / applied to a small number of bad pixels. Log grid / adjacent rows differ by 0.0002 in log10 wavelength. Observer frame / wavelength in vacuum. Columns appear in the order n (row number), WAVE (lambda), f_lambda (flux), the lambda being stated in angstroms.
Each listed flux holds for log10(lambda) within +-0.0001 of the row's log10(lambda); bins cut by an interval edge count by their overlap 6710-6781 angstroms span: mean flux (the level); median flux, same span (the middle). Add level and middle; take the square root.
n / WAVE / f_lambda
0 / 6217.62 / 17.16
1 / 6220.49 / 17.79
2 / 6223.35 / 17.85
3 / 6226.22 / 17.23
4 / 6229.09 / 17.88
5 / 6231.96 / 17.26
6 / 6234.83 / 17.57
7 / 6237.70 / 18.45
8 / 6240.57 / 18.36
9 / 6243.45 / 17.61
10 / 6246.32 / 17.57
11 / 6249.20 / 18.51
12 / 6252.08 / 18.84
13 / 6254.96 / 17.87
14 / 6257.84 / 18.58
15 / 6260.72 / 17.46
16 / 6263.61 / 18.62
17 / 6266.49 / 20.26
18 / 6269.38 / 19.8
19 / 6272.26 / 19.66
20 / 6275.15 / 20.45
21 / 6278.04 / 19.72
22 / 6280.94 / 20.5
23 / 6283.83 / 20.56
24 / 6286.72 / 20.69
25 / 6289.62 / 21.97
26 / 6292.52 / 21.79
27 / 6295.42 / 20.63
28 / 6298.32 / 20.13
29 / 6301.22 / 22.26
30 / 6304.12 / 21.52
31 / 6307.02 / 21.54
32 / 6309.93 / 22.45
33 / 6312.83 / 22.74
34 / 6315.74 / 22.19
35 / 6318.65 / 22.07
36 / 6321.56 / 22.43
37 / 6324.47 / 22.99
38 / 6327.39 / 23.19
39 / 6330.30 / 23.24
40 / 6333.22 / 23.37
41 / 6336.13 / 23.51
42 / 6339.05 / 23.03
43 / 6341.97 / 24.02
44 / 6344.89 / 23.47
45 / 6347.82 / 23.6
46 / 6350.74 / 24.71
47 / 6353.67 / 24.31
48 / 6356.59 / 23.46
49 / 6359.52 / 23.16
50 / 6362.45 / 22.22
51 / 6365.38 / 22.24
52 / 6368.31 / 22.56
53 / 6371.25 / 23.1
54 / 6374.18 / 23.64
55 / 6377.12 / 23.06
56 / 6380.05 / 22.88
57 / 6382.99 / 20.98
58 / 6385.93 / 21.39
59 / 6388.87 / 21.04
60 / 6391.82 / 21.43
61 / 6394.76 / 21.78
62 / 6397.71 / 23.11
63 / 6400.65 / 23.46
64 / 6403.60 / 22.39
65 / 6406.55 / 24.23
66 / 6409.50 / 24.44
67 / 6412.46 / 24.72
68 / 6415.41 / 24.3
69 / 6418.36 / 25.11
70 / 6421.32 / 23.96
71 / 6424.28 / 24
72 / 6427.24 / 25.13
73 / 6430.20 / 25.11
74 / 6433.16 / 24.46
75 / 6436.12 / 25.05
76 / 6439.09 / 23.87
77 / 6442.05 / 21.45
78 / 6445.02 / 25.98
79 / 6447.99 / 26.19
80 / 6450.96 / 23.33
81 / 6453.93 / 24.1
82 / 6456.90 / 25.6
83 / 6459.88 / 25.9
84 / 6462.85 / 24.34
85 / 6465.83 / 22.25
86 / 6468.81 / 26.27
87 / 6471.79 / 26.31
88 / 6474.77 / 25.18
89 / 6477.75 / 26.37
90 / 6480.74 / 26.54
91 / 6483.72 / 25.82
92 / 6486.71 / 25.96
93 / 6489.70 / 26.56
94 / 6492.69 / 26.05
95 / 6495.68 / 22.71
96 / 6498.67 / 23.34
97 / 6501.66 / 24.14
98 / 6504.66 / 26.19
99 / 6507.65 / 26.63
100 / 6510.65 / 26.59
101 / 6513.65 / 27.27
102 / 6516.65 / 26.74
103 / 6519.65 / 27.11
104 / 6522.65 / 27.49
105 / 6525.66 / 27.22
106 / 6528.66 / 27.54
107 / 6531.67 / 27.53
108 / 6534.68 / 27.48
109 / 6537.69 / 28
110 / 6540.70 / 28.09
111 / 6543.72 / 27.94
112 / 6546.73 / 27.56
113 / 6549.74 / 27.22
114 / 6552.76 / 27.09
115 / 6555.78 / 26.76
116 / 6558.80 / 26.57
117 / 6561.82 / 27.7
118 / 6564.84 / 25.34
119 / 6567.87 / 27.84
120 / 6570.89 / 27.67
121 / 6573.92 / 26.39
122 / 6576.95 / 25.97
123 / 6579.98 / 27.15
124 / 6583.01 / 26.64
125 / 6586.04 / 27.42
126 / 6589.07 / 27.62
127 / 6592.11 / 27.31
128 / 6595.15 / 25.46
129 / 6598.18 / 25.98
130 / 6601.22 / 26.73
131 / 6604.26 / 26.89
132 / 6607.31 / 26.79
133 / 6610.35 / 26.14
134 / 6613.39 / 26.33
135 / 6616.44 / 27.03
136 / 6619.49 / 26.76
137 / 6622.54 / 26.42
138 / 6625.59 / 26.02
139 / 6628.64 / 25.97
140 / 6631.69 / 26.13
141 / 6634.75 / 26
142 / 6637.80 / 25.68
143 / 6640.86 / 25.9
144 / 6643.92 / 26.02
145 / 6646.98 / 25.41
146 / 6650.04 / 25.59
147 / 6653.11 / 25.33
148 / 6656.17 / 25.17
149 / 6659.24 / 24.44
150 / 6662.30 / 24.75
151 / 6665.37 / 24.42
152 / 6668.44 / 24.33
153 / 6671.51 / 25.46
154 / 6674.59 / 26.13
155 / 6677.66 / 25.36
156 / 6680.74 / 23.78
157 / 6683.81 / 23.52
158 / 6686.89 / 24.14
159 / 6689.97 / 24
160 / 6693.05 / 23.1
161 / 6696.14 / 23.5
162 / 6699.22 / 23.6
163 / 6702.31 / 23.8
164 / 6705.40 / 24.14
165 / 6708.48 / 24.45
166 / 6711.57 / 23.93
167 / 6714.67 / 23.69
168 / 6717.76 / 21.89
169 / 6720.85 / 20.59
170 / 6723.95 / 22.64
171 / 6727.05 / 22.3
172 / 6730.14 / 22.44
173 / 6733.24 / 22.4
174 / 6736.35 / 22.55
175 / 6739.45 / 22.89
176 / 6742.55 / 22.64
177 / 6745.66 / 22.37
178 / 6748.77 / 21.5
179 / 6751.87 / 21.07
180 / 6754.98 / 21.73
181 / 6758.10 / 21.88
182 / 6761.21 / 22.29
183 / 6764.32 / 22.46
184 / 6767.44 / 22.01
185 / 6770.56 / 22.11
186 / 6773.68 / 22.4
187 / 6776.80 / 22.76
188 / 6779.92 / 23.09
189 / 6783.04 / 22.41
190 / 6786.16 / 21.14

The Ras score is 6.69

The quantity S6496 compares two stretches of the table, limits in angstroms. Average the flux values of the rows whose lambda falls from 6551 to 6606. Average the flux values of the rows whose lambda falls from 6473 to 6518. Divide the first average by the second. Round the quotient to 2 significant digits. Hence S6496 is 1.0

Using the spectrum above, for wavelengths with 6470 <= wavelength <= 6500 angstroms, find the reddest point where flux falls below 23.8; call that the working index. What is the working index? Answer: 6498.67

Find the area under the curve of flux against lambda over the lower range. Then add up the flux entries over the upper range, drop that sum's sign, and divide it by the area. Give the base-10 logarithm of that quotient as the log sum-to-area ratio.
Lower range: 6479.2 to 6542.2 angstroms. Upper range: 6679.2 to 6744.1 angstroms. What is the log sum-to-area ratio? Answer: -0.53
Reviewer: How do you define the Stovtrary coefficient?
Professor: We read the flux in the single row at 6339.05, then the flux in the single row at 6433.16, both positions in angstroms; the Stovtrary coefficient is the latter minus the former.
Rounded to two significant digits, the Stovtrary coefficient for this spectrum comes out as 1.4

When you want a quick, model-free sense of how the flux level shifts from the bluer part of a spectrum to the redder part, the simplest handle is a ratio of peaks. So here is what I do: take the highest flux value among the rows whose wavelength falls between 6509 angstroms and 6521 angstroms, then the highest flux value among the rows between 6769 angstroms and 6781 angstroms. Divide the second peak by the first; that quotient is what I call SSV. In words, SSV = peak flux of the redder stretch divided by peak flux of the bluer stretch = 0.85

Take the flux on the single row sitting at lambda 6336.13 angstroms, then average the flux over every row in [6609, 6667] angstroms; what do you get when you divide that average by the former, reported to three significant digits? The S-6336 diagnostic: 1.10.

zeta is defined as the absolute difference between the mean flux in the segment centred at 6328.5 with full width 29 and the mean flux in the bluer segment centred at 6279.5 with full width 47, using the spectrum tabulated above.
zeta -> 2.8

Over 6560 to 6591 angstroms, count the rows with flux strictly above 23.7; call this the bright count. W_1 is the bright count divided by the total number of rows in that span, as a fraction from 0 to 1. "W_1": 1.0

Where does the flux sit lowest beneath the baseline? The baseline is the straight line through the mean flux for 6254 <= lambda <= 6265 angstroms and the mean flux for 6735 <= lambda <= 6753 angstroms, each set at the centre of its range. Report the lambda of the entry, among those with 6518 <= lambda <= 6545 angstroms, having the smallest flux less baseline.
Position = 6519.65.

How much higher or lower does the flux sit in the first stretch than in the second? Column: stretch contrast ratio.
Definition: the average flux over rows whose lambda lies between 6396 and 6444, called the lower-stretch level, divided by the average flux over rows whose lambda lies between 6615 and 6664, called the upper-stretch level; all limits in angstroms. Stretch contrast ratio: 0.93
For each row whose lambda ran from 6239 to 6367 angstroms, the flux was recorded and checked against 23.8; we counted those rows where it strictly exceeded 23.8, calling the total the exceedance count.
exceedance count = 3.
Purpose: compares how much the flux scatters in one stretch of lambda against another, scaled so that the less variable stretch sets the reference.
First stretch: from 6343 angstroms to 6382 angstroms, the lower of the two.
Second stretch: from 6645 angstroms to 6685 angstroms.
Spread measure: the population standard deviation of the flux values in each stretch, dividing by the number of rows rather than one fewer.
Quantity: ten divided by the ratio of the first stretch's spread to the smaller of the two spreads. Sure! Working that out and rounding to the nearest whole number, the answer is 10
